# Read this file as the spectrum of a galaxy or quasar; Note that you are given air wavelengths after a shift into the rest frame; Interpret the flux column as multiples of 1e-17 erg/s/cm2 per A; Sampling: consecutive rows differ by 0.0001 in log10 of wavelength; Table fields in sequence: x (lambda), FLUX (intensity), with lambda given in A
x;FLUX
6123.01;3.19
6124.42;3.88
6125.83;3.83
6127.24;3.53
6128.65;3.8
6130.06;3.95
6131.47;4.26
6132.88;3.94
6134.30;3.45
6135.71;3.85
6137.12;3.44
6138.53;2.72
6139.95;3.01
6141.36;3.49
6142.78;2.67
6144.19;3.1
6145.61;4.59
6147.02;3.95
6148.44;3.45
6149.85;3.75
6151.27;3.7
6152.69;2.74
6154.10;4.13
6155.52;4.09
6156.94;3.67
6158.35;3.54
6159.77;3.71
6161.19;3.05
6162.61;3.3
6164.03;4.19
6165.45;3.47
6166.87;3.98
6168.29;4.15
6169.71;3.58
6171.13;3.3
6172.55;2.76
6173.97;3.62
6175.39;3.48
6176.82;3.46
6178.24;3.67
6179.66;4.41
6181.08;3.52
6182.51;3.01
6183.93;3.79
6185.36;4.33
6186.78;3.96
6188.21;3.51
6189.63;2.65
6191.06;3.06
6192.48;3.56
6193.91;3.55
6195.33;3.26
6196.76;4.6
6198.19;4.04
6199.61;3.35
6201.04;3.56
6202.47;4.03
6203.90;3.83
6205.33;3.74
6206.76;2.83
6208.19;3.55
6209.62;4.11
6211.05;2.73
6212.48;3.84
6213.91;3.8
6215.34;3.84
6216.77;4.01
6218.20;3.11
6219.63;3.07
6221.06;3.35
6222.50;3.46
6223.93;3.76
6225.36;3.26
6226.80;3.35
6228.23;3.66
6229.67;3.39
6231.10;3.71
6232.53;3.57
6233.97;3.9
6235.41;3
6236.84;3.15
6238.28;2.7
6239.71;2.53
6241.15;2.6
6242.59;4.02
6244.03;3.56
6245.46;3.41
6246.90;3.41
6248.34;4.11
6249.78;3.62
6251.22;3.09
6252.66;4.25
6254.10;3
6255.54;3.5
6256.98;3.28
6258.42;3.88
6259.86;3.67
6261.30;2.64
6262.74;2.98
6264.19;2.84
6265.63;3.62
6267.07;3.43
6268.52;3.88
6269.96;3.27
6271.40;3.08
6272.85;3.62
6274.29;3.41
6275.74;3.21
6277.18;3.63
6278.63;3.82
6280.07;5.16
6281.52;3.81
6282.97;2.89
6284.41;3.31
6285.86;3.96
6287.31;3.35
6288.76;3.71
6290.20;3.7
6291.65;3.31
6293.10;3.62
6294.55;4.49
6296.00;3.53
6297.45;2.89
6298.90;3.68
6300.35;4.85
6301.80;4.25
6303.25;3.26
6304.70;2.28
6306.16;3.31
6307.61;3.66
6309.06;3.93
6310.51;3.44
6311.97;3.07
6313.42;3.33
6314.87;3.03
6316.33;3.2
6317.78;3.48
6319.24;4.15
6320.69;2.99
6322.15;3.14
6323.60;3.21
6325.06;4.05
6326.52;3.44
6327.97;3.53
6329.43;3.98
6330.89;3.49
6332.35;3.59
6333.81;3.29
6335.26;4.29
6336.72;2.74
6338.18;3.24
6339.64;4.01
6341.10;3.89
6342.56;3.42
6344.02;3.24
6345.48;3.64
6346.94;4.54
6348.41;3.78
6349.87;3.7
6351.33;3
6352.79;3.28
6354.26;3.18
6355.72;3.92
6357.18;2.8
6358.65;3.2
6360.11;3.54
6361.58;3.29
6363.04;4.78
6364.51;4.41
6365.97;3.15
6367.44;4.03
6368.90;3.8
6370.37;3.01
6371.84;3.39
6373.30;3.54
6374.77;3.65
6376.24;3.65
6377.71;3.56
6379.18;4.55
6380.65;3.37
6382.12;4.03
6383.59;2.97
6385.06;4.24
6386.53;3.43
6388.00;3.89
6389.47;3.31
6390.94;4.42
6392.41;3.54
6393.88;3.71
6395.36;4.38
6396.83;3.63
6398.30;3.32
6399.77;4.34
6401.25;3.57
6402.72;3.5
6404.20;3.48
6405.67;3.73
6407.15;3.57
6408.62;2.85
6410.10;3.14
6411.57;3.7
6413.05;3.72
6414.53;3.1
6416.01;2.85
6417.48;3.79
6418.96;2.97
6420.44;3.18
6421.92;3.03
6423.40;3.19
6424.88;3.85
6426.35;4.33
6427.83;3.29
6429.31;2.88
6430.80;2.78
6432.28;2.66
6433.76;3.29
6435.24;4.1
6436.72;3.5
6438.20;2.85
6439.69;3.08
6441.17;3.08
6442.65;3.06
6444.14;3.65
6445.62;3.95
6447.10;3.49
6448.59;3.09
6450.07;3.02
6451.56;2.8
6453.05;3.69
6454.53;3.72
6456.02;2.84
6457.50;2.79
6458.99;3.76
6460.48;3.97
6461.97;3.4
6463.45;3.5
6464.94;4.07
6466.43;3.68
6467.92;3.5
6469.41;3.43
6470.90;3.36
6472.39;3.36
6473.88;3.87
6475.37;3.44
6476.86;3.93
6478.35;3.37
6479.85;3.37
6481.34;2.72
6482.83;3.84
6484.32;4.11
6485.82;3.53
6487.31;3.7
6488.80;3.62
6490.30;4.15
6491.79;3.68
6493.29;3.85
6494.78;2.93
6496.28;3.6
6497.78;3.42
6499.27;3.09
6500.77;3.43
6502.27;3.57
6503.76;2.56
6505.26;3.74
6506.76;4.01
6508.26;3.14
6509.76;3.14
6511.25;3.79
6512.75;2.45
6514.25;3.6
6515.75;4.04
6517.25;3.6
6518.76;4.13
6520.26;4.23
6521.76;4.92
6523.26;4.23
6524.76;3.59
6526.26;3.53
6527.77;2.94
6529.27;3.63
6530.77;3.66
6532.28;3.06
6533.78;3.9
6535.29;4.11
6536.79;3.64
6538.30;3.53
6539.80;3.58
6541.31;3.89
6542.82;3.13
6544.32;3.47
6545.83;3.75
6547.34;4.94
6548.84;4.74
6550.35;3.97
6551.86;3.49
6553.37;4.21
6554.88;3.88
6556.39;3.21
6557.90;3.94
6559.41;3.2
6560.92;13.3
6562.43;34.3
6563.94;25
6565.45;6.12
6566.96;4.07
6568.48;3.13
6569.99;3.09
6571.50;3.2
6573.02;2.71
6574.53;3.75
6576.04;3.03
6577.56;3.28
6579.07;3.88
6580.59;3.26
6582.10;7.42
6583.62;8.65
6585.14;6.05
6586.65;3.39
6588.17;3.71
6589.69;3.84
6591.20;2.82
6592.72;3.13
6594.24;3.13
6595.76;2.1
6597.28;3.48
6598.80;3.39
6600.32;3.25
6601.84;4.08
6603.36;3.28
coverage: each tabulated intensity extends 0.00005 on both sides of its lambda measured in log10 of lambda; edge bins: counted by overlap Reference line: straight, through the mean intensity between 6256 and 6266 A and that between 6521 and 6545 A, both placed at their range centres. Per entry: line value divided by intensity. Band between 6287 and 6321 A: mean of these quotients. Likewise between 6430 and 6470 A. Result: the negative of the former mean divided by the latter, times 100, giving -90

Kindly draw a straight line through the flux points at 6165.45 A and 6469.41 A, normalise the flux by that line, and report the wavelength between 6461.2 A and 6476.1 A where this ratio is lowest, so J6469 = 6470.90 A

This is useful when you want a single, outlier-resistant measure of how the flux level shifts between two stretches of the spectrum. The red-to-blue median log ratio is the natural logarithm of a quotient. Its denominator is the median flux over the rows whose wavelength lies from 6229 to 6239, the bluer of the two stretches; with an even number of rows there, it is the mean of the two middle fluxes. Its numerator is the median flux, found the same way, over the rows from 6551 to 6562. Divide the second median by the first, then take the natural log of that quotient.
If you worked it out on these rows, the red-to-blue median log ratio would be 0.14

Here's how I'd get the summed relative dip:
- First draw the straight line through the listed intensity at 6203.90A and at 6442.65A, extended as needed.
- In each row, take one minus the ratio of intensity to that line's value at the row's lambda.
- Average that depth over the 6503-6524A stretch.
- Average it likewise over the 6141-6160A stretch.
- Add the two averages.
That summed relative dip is -0.2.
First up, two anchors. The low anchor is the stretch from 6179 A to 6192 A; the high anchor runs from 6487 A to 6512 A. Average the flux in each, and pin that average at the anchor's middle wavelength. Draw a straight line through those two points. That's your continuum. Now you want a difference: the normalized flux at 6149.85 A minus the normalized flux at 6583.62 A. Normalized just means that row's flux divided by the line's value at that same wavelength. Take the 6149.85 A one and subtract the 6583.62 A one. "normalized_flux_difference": -1.45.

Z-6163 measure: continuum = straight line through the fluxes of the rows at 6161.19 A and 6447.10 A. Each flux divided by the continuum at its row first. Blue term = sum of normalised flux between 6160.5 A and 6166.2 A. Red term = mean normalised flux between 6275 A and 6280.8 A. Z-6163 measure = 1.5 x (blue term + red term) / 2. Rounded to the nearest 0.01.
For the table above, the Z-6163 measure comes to 4.36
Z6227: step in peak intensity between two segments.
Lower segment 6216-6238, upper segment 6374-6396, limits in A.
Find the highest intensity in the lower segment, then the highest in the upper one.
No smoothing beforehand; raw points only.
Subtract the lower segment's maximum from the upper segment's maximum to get 0.5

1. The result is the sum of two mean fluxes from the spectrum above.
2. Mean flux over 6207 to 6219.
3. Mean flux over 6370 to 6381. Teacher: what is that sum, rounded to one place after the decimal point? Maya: 7.2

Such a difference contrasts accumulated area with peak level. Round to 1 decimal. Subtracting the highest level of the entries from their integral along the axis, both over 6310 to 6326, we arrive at 49.8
